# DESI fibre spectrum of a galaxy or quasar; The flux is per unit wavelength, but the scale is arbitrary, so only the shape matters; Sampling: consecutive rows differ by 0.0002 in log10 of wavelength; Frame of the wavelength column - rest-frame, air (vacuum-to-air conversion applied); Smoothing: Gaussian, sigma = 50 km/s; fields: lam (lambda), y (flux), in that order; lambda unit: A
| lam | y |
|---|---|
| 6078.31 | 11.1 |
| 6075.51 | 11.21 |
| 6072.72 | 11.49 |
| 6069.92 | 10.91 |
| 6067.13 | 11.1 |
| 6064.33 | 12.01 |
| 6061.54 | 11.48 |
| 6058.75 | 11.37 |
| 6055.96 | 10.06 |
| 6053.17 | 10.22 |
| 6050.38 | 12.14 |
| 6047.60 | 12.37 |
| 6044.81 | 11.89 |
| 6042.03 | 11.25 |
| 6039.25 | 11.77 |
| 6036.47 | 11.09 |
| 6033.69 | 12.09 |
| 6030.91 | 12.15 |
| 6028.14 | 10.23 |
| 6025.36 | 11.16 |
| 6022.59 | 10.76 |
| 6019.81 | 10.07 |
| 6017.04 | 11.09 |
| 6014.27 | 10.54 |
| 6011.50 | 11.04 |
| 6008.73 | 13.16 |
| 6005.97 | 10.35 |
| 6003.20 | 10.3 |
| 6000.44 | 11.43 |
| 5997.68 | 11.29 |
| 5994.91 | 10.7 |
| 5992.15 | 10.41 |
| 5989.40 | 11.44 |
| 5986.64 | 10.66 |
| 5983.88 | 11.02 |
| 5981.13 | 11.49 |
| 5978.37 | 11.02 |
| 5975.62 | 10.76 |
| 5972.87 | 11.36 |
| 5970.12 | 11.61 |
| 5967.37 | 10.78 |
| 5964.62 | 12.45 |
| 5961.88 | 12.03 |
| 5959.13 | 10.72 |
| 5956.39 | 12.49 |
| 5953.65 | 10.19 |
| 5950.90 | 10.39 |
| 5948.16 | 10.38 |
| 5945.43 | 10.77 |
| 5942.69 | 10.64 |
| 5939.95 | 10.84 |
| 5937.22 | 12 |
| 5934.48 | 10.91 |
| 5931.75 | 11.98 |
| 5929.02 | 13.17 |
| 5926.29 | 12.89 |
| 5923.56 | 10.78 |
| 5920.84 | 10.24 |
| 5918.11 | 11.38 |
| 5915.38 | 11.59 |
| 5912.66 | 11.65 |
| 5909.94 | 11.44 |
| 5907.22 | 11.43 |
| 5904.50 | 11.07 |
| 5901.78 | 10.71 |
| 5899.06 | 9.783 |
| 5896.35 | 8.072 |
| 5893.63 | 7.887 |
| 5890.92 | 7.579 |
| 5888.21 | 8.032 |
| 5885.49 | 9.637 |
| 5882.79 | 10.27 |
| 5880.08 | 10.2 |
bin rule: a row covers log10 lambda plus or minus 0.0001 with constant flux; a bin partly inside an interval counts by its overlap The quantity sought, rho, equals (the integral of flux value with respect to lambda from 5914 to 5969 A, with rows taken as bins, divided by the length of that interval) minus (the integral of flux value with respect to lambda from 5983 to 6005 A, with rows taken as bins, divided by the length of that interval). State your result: 0.4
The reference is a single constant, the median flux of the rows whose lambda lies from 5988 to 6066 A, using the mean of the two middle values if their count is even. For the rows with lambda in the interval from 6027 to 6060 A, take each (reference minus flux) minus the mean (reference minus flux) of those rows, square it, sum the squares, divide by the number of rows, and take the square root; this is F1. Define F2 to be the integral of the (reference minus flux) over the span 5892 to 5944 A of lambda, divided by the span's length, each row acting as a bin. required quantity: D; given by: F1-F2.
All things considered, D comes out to 0.5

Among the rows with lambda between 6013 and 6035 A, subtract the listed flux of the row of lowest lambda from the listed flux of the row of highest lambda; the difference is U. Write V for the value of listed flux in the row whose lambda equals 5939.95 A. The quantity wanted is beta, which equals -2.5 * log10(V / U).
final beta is -2.1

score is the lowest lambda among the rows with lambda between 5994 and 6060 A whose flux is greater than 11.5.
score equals 6008.73 A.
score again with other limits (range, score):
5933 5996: 5937.22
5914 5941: 5915.38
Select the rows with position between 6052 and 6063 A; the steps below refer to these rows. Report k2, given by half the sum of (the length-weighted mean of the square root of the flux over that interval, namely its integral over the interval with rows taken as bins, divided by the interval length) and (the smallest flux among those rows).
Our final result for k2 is 6.7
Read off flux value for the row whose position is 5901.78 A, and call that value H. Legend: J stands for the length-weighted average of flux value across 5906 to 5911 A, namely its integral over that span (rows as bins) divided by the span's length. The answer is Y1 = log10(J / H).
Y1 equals 0.029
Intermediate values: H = 10.71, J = 11.4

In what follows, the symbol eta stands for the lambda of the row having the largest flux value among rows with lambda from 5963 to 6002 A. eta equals 5964.62 A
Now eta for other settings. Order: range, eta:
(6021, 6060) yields 6047.60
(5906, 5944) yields 5929.02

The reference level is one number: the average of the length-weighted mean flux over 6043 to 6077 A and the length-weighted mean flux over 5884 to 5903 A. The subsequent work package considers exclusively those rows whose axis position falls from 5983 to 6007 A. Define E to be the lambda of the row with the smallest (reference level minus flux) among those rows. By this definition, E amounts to 5989.40 A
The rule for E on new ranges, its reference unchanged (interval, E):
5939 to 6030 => 6008.73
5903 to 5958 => 5929.02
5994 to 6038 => 6008.73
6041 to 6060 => 6047.60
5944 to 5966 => 5956.39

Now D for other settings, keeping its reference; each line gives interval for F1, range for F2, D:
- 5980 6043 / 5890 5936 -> 0.3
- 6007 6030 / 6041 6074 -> 1.0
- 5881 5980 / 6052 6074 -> 1.2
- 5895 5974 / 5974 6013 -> 0.9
